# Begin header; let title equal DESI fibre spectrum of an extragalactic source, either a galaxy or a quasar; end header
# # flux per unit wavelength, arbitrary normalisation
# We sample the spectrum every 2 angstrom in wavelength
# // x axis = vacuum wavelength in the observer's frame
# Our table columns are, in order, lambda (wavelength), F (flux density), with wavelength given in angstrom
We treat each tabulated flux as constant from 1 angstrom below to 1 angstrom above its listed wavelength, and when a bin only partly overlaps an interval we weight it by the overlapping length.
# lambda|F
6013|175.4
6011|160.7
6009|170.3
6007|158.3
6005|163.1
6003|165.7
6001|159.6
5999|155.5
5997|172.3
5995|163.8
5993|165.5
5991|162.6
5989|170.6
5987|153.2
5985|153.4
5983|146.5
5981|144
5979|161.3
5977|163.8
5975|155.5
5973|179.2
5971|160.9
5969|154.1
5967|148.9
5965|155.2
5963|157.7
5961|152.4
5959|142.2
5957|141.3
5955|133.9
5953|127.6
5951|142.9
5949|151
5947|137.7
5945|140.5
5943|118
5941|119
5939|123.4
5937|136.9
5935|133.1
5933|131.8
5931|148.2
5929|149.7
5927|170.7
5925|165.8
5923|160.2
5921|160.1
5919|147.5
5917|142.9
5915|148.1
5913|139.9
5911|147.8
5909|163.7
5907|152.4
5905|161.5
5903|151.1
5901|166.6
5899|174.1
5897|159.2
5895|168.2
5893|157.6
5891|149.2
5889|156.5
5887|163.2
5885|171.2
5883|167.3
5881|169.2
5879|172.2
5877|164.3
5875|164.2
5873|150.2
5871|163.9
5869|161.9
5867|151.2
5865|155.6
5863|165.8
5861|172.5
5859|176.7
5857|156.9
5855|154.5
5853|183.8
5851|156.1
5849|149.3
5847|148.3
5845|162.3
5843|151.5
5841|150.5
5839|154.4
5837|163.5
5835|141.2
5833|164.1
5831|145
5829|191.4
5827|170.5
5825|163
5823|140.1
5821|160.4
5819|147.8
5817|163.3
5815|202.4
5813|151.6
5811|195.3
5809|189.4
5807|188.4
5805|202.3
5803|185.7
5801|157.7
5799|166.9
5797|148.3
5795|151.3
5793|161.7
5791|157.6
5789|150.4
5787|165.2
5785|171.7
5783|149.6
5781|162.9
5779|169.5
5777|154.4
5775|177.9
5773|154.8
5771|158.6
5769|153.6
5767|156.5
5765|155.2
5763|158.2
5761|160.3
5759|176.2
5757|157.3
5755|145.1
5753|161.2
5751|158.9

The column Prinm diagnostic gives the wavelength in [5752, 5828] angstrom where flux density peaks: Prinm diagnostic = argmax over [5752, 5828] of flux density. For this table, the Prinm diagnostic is 5815 angstrom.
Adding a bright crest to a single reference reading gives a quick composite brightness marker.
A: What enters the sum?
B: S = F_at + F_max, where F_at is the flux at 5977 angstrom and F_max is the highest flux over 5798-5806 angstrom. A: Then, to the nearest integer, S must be 366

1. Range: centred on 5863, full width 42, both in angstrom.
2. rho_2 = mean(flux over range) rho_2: 162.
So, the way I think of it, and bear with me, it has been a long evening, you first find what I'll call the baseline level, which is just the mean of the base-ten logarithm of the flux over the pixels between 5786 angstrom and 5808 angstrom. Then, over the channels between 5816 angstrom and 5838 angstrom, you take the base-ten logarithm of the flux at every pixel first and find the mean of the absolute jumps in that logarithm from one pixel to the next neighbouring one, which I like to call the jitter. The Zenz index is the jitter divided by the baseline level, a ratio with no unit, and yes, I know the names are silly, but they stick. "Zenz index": 0.026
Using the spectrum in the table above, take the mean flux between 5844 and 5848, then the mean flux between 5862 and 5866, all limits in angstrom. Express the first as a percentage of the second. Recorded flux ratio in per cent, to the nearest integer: 97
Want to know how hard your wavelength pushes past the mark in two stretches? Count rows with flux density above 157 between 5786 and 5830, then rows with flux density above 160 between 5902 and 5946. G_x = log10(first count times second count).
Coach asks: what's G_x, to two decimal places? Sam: 1.98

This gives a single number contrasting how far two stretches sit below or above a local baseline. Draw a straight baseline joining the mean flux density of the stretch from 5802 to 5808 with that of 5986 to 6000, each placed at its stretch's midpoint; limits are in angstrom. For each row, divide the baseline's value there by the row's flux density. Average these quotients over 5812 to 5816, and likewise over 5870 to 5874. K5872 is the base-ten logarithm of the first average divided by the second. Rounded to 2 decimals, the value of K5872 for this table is -0.02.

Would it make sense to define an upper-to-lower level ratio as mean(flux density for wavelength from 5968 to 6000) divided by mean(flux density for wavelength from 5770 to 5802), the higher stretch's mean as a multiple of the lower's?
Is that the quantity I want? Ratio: 1.00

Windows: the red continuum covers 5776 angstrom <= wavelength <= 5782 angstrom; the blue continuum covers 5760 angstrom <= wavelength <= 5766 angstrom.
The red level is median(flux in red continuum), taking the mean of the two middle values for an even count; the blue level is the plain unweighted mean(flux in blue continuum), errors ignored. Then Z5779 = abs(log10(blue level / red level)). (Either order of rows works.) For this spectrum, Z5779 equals 0.014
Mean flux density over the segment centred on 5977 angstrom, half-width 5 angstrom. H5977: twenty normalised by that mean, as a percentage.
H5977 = 12.4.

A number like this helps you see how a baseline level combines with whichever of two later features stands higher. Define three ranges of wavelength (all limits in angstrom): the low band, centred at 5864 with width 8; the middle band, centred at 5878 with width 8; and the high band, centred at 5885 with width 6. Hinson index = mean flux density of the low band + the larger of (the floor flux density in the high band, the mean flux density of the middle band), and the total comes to 329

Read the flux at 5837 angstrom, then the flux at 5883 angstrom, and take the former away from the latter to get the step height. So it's 3.8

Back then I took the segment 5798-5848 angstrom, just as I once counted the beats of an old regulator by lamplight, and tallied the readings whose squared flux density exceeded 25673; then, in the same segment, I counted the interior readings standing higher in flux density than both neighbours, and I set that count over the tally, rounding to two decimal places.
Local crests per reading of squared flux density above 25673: 0.53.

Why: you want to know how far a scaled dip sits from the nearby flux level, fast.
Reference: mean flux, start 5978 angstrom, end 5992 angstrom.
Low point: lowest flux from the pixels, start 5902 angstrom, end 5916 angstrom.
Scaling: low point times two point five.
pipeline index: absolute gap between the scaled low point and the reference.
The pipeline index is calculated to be 194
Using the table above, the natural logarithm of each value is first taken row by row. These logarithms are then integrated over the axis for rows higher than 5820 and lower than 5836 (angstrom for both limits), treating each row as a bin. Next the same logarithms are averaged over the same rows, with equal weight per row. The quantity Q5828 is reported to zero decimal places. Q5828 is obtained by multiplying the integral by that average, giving 411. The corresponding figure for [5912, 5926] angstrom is 353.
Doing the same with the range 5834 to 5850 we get 404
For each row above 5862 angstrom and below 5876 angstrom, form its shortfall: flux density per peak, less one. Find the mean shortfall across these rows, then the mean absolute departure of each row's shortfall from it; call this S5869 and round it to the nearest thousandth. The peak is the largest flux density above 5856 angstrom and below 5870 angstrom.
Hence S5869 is 0.032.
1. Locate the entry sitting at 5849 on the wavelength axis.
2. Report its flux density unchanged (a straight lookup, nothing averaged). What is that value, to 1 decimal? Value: 149.3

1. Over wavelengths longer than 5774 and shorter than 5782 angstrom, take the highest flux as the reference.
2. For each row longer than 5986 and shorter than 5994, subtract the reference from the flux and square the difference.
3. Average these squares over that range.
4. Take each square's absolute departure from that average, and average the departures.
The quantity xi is 174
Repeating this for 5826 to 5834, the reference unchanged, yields 352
